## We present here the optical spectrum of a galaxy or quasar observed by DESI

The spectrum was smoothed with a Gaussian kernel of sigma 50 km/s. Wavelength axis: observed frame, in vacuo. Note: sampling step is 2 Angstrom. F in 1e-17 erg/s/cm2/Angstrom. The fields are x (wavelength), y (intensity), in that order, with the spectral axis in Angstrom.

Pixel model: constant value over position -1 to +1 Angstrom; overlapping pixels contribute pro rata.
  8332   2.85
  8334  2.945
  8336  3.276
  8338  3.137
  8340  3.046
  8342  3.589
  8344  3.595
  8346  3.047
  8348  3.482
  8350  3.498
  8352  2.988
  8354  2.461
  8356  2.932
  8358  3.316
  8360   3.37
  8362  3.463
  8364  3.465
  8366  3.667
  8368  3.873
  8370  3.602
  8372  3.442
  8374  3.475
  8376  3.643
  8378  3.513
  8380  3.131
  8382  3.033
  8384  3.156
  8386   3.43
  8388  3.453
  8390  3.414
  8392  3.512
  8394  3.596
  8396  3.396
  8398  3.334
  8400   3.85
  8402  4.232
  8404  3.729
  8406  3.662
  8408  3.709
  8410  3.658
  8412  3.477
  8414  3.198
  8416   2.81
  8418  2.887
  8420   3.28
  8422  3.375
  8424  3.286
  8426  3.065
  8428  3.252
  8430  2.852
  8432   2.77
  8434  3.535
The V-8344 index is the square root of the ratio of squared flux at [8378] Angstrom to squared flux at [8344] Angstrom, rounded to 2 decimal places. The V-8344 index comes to 0.98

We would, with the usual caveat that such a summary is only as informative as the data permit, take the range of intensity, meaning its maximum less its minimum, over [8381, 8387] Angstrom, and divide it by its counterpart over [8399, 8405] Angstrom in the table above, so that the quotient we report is 0.79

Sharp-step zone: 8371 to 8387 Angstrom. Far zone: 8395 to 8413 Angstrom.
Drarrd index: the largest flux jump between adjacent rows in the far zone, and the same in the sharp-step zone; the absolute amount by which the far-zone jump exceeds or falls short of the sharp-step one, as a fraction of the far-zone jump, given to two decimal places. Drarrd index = 0.26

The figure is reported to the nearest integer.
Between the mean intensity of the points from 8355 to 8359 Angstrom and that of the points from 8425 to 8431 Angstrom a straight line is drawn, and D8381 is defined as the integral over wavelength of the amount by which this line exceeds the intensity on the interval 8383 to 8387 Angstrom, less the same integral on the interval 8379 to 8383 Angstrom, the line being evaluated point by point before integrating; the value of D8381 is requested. -1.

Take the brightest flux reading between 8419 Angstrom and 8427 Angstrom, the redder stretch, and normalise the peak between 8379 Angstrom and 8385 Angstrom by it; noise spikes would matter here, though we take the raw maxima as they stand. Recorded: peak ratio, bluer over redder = 0.94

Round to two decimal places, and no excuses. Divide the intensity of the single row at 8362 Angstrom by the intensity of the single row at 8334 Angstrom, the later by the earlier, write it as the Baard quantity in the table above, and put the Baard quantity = 1.18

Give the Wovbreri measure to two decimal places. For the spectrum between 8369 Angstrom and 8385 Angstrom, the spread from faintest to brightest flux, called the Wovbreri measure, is 0.61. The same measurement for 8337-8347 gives 0.55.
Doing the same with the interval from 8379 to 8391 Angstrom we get 0.42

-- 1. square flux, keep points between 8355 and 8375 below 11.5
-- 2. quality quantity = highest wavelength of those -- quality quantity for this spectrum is 8360 Angstrom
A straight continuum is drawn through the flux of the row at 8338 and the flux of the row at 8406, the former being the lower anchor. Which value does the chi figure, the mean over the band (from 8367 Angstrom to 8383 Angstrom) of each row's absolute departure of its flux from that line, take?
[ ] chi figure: 0.23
